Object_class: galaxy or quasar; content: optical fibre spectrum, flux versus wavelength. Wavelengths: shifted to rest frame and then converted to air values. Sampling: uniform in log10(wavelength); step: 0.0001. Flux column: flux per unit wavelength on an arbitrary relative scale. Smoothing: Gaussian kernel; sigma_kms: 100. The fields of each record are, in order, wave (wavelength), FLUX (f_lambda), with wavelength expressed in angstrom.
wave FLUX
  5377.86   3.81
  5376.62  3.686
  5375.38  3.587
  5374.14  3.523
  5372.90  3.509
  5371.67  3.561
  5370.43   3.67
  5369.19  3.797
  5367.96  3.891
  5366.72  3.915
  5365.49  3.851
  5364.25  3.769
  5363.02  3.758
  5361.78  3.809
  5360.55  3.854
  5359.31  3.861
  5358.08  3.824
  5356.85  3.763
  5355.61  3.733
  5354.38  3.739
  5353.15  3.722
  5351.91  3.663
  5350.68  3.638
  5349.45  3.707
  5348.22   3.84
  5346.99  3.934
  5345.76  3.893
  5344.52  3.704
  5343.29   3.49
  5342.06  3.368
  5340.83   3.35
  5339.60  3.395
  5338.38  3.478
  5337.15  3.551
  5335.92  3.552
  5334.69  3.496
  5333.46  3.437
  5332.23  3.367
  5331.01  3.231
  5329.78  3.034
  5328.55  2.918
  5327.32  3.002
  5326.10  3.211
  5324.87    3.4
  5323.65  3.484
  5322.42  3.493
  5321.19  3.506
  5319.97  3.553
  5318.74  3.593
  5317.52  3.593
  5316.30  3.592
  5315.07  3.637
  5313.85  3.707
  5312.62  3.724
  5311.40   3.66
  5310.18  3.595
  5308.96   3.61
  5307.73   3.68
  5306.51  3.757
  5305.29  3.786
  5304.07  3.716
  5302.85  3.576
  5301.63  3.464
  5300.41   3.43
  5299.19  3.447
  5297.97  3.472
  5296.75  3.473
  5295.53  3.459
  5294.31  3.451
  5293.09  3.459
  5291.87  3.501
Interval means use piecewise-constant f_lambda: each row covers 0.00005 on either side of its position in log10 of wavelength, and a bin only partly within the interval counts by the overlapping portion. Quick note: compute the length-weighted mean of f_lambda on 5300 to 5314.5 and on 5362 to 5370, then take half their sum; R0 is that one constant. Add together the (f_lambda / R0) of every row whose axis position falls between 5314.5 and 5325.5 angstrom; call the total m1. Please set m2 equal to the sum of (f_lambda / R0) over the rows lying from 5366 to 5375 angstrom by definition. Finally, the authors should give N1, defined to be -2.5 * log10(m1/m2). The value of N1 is -0.2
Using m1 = 8.5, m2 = 7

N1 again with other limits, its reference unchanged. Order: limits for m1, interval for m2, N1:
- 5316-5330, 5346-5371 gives 0.7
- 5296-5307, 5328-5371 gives 1.5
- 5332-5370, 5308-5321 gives -1.2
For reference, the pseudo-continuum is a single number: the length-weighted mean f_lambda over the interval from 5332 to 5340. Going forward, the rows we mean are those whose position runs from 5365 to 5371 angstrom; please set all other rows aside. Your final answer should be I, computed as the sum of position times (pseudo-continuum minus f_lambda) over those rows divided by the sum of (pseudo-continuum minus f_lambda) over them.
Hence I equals 5367.6 angstrom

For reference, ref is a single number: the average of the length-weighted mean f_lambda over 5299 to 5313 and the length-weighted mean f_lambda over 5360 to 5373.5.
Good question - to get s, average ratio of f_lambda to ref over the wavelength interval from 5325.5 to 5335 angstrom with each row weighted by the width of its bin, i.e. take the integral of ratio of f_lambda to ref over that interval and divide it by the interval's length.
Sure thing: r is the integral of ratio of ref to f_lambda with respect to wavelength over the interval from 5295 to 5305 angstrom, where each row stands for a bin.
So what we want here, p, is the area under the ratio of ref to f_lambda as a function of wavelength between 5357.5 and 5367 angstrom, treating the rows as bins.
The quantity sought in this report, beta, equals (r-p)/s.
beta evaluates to 1.6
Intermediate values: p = 9.2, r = 10.5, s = 0.87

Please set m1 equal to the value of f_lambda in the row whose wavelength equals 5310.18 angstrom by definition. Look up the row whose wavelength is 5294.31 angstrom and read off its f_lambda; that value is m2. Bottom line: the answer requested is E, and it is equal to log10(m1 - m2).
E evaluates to -0.8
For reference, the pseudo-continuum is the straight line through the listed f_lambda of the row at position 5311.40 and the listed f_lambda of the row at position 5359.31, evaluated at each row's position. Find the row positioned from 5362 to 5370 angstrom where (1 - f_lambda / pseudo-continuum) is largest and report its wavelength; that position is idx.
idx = 5363.02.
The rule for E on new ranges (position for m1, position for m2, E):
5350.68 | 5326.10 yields -0.4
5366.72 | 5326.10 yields -0.2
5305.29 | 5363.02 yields -1.6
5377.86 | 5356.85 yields -1.3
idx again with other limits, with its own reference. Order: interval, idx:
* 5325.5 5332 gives 5328.55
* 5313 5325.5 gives 5324.87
